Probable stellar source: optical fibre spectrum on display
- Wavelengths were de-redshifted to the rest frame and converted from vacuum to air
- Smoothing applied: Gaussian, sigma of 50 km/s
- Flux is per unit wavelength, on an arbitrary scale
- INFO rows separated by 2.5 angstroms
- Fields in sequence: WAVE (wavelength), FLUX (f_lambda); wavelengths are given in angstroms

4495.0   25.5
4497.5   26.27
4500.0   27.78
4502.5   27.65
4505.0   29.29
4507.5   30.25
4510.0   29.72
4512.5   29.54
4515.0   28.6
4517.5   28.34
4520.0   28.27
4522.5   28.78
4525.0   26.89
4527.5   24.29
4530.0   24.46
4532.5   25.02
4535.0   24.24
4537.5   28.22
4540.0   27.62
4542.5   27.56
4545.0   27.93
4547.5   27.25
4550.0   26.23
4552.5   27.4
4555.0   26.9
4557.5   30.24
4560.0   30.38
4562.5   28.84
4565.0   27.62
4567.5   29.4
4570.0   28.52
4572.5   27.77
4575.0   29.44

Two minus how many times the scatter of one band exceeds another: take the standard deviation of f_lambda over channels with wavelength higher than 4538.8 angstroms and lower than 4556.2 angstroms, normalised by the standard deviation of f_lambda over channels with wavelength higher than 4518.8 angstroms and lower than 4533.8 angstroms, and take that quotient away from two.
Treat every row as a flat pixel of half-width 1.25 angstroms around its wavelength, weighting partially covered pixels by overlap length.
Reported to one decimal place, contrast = 1.7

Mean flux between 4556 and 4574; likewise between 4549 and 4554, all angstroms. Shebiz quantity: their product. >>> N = 777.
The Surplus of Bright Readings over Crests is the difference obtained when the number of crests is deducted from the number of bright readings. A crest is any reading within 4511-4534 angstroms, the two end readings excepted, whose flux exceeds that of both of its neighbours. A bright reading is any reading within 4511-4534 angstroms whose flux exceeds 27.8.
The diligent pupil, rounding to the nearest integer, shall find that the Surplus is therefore 4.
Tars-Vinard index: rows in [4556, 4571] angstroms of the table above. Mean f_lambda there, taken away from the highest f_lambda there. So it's 1.2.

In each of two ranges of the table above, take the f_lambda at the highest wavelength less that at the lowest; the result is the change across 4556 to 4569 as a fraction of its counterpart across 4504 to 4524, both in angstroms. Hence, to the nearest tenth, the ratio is 1.6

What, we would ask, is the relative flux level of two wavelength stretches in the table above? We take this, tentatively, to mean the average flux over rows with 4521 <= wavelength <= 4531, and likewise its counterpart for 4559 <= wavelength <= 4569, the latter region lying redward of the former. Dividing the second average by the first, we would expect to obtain 1.11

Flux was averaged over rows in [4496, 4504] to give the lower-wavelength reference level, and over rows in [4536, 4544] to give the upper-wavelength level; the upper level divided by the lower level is 1.02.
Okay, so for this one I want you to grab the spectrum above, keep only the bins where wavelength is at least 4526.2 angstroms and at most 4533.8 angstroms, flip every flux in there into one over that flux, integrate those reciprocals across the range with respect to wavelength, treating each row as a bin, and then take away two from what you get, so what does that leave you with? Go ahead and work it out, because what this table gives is -1.69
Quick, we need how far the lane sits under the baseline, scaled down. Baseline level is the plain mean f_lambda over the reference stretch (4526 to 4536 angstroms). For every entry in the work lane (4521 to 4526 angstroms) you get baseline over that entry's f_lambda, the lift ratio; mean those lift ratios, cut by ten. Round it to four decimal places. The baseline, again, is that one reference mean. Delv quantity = 0.0881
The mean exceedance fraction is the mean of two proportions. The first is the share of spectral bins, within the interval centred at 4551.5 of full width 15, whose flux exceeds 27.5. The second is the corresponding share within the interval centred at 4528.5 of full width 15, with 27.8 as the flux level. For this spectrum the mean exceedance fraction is 0.25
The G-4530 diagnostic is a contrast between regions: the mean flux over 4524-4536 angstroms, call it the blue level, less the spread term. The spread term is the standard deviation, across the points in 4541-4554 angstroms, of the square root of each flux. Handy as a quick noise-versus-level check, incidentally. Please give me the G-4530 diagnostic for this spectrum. 24.9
